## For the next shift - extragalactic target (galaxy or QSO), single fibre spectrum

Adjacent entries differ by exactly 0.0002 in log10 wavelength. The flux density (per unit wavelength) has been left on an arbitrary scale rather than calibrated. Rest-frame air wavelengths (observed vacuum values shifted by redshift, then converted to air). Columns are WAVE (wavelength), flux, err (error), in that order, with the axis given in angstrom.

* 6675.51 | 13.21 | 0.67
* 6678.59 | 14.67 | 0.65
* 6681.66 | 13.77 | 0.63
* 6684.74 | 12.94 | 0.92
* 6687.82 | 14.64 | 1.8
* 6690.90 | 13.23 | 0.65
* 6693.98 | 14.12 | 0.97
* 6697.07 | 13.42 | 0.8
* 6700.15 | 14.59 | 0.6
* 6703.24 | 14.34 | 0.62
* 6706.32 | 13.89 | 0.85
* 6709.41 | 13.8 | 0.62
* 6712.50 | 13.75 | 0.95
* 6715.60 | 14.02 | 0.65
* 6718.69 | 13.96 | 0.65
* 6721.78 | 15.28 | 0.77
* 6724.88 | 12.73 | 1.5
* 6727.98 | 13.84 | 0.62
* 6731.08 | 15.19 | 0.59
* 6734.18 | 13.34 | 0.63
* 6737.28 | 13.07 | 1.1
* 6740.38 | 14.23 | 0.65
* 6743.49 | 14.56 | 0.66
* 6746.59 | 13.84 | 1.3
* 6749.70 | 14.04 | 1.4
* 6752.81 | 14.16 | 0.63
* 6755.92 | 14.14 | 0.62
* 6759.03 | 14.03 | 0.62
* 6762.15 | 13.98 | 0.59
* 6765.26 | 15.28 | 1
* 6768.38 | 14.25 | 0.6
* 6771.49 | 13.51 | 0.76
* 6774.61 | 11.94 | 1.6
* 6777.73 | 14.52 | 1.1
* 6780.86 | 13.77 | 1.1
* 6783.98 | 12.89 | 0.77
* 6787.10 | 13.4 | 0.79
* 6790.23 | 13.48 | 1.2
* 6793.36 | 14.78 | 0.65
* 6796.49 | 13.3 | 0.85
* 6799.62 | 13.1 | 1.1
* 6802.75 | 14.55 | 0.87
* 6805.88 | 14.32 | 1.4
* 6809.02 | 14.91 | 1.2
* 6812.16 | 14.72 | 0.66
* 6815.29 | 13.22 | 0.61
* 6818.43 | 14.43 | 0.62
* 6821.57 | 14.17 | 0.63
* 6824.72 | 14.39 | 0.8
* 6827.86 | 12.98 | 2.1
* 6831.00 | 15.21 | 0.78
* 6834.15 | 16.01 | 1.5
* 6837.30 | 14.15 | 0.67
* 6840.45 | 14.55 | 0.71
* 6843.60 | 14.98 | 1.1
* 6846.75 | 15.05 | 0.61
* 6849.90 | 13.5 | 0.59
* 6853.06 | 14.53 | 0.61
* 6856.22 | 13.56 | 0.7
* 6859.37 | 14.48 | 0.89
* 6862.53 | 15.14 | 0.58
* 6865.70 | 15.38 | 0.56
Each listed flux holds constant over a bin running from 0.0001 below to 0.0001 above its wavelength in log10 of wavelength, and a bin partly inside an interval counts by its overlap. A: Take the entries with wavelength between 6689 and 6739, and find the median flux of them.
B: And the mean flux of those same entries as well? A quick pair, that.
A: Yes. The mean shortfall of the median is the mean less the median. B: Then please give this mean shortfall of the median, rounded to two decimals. 0.05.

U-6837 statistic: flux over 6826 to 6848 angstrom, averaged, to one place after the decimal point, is 14.7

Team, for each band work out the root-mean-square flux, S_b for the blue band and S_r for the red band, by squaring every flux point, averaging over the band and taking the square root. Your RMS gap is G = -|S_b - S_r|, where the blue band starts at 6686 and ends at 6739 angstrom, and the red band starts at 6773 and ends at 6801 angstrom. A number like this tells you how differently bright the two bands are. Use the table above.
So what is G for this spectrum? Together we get -0.48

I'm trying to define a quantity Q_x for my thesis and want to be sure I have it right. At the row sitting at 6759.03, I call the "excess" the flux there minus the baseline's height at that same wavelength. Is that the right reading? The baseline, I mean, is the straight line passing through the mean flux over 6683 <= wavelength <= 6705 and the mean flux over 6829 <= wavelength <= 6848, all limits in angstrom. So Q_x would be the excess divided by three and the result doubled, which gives -0.2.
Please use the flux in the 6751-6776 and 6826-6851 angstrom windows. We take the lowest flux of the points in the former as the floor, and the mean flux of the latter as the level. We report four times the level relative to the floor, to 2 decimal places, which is 4.88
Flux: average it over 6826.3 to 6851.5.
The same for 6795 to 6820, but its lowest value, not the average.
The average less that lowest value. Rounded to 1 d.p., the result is 1.5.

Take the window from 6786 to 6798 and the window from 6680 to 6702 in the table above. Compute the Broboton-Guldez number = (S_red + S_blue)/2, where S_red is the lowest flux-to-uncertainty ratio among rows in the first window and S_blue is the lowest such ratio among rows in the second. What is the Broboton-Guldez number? 9.7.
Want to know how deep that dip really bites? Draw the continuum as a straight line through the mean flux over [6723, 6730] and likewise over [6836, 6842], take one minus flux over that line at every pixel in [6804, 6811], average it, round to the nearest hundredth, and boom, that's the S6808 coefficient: -0.04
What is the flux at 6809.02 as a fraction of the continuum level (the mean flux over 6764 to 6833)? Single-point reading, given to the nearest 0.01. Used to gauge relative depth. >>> 1.07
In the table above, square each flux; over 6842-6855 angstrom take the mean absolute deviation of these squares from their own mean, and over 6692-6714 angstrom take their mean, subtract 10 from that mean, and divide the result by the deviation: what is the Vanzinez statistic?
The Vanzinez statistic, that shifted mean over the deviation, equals 12.9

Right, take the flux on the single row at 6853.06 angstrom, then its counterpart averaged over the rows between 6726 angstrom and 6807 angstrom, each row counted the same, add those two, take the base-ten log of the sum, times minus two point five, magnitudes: -3.63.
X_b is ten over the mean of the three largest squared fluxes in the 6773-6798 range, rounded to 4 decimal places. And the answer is 0.0485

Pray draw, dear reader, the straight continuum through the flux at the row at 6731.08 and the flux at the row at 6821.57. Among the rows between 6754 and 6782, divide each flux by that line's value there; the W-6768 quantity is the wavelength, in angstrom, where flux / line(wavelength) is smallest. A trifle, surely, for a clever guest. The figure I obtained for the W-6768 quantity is 6774.61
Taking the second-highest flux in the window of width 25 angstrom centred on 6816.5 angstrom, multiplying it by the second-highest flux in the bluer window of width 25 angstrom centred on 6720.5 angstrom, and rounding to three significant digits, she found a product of 224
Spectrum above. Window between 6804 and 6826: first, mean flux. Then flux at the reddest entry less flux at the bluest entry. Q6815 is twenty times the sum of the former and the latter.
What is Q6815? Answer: 288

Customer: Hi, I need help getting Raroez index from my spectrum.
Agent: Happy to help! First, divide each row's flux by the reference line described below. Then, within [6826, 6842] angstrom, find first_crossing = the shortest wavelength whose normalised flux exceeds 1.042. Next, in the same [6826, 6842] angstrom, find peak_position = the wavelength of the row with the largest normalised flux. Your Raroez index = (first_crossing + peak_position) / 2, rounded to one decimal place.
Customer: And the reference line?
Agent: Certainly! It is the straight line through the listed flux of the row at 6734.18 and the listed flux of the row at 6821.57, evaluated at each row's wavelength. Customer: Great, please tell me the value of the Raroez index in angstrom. 6832.6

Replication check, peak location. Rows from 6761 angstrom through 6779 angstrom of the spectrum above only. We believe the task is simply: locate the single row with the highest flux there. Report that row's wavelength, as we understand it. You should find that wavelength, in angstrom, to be 6765.26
